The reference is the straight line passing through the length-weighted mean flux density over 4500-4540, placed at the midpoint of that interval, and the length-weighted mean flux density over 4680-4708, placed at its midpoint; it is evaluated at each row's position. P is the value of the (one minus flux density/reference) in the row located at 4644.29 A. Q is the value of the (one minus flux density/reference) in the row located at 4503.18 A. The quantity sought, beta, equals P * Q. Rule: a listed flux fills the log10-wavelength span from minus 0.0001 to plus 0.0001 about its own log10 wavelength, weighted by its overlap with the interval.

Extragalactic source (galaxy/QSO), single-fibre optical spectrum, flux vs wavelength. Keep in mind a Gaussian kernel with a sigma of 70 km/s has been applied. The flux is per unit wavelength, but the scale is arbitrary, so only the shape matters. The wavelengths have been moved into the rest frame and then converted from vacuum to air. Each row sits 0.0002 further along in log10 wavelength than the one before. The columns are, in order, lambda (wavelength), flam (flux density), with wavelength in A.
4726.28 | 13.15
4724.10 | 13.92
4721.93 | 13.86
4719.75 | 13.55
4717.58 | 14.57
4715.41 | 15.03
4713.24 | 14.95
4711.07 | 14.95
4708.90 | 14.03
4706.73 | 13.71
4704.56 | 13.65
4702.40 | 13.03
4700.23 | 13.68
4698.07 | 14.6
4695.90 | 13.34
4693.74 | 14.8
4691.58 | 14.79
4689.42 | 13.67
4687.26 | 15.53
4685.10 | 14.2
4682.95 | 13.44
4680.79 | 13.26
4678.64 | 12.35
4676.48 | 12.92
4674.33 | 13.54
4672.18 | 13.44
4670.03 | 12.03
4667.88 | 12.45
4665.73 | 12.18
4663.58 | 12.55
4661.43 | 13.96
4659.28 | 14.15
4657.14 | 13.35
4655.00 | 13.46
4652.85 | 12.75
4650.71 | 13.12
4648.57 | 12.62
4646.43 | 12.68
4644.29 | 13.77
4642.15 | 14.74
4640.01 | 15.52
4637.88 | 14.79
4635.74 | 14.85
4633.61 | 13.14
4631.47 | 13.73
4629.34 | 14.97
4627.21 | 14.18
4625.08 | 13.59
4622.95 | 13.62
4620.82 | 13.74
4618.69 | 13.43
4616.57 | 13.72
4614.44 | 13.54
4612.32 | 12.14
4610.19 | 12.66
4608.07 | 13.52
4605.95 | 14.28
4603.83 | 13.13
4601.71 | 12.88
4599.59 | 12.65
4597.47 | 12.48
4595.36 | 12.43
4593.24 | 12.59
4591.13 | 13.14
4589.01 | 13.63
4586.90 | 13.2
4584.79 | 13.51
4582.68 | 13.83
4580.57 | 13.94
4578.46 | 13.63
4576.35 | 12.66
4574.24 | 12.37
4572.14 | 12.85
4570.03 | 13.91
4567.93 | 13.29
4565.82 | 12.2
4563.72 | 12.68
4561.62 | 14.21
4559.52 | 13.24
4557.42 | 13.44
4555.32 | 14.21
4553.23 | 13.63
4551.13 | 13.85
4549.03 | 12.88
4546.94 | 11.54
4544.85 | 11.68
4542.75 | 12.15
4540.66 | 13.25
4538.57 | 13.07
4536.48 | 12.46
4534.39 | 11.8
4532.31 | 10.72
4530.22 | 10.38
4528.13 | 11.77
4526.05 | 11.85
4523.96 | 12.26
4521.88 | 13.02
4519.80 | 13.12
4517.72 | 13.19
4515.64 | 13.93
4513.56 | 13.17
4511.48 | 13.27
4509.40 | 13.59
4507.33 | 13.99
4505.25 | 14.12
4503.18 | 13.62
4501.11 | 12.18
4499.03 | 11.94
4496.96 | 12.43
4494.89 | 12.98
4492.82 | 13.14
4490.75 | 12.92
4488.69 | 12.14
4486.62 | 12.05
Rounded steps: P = -0.01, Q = -0.08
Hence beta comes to 0.001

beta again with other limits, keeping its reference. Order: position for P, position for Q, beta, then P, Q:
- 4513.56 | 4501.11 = -0.001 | -0.04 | 0.03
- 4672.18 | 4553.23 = -0.001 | 0.03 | -0.05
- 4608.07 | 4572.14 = 0.000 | -0.01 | 0.02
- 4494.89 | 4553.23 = 0.002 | -0.04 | -0.05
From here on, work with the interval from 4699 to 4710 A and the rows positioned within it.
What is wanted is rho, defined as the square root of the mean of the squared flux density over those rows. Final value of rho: 13.6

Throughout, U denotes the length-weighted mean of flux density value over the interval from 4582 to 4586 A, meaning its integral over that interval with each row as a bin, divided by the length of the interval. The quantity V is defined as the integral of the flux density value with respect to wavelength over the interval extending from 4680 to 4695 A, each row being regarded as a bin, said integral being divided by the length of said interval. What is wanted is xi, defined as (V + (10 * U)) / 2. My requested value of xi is 75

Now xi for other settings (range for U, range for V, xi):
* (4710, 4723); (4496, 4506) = 79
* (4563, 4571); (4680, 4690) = 72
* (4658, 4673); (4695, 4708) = 72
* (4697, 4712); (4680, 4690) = 77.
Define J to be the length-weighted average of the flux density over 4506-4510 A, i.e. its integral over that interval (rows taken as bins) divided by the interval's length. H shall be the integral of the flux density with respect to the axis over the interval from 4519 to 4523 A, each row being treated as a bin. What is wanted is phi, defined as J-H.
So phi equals -38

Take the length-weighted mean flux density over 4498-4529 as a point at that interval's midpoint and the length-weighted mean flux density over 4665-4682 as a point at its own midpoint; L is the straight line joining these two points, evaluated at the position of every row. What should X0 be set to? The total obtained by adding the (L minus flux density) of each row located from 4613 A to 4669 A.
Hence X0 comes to -21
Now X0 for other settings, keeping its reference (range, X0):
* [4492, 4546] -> 9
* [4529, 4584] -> 3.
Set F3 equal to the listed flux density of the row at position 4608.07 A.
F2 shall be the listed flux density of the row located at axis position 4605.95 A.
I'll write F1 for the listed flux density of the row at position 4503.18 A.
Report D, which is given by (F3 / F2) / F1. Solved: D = 0.0695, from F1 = 13.62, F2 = 14.28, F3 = 13.52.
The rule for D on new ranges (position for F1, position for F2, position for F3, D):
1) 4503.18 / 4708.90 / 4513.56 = 0.0689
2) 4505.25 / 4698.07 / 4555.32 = 0.0689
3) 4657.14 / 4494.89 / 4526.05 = 0.0684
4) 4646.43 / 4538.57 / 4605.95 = 0.0862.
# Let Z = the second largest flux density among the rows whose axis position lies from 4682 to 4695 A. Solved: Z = 14.8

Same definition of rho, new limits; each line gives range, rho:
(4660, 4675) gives 12.9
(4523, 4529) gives 12.0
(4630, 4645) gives 14.4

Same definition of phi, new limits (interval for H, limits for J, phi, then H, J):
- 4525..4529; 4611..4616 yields -34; 47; 12.90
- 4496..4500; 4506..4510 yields -35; 49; 13.84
